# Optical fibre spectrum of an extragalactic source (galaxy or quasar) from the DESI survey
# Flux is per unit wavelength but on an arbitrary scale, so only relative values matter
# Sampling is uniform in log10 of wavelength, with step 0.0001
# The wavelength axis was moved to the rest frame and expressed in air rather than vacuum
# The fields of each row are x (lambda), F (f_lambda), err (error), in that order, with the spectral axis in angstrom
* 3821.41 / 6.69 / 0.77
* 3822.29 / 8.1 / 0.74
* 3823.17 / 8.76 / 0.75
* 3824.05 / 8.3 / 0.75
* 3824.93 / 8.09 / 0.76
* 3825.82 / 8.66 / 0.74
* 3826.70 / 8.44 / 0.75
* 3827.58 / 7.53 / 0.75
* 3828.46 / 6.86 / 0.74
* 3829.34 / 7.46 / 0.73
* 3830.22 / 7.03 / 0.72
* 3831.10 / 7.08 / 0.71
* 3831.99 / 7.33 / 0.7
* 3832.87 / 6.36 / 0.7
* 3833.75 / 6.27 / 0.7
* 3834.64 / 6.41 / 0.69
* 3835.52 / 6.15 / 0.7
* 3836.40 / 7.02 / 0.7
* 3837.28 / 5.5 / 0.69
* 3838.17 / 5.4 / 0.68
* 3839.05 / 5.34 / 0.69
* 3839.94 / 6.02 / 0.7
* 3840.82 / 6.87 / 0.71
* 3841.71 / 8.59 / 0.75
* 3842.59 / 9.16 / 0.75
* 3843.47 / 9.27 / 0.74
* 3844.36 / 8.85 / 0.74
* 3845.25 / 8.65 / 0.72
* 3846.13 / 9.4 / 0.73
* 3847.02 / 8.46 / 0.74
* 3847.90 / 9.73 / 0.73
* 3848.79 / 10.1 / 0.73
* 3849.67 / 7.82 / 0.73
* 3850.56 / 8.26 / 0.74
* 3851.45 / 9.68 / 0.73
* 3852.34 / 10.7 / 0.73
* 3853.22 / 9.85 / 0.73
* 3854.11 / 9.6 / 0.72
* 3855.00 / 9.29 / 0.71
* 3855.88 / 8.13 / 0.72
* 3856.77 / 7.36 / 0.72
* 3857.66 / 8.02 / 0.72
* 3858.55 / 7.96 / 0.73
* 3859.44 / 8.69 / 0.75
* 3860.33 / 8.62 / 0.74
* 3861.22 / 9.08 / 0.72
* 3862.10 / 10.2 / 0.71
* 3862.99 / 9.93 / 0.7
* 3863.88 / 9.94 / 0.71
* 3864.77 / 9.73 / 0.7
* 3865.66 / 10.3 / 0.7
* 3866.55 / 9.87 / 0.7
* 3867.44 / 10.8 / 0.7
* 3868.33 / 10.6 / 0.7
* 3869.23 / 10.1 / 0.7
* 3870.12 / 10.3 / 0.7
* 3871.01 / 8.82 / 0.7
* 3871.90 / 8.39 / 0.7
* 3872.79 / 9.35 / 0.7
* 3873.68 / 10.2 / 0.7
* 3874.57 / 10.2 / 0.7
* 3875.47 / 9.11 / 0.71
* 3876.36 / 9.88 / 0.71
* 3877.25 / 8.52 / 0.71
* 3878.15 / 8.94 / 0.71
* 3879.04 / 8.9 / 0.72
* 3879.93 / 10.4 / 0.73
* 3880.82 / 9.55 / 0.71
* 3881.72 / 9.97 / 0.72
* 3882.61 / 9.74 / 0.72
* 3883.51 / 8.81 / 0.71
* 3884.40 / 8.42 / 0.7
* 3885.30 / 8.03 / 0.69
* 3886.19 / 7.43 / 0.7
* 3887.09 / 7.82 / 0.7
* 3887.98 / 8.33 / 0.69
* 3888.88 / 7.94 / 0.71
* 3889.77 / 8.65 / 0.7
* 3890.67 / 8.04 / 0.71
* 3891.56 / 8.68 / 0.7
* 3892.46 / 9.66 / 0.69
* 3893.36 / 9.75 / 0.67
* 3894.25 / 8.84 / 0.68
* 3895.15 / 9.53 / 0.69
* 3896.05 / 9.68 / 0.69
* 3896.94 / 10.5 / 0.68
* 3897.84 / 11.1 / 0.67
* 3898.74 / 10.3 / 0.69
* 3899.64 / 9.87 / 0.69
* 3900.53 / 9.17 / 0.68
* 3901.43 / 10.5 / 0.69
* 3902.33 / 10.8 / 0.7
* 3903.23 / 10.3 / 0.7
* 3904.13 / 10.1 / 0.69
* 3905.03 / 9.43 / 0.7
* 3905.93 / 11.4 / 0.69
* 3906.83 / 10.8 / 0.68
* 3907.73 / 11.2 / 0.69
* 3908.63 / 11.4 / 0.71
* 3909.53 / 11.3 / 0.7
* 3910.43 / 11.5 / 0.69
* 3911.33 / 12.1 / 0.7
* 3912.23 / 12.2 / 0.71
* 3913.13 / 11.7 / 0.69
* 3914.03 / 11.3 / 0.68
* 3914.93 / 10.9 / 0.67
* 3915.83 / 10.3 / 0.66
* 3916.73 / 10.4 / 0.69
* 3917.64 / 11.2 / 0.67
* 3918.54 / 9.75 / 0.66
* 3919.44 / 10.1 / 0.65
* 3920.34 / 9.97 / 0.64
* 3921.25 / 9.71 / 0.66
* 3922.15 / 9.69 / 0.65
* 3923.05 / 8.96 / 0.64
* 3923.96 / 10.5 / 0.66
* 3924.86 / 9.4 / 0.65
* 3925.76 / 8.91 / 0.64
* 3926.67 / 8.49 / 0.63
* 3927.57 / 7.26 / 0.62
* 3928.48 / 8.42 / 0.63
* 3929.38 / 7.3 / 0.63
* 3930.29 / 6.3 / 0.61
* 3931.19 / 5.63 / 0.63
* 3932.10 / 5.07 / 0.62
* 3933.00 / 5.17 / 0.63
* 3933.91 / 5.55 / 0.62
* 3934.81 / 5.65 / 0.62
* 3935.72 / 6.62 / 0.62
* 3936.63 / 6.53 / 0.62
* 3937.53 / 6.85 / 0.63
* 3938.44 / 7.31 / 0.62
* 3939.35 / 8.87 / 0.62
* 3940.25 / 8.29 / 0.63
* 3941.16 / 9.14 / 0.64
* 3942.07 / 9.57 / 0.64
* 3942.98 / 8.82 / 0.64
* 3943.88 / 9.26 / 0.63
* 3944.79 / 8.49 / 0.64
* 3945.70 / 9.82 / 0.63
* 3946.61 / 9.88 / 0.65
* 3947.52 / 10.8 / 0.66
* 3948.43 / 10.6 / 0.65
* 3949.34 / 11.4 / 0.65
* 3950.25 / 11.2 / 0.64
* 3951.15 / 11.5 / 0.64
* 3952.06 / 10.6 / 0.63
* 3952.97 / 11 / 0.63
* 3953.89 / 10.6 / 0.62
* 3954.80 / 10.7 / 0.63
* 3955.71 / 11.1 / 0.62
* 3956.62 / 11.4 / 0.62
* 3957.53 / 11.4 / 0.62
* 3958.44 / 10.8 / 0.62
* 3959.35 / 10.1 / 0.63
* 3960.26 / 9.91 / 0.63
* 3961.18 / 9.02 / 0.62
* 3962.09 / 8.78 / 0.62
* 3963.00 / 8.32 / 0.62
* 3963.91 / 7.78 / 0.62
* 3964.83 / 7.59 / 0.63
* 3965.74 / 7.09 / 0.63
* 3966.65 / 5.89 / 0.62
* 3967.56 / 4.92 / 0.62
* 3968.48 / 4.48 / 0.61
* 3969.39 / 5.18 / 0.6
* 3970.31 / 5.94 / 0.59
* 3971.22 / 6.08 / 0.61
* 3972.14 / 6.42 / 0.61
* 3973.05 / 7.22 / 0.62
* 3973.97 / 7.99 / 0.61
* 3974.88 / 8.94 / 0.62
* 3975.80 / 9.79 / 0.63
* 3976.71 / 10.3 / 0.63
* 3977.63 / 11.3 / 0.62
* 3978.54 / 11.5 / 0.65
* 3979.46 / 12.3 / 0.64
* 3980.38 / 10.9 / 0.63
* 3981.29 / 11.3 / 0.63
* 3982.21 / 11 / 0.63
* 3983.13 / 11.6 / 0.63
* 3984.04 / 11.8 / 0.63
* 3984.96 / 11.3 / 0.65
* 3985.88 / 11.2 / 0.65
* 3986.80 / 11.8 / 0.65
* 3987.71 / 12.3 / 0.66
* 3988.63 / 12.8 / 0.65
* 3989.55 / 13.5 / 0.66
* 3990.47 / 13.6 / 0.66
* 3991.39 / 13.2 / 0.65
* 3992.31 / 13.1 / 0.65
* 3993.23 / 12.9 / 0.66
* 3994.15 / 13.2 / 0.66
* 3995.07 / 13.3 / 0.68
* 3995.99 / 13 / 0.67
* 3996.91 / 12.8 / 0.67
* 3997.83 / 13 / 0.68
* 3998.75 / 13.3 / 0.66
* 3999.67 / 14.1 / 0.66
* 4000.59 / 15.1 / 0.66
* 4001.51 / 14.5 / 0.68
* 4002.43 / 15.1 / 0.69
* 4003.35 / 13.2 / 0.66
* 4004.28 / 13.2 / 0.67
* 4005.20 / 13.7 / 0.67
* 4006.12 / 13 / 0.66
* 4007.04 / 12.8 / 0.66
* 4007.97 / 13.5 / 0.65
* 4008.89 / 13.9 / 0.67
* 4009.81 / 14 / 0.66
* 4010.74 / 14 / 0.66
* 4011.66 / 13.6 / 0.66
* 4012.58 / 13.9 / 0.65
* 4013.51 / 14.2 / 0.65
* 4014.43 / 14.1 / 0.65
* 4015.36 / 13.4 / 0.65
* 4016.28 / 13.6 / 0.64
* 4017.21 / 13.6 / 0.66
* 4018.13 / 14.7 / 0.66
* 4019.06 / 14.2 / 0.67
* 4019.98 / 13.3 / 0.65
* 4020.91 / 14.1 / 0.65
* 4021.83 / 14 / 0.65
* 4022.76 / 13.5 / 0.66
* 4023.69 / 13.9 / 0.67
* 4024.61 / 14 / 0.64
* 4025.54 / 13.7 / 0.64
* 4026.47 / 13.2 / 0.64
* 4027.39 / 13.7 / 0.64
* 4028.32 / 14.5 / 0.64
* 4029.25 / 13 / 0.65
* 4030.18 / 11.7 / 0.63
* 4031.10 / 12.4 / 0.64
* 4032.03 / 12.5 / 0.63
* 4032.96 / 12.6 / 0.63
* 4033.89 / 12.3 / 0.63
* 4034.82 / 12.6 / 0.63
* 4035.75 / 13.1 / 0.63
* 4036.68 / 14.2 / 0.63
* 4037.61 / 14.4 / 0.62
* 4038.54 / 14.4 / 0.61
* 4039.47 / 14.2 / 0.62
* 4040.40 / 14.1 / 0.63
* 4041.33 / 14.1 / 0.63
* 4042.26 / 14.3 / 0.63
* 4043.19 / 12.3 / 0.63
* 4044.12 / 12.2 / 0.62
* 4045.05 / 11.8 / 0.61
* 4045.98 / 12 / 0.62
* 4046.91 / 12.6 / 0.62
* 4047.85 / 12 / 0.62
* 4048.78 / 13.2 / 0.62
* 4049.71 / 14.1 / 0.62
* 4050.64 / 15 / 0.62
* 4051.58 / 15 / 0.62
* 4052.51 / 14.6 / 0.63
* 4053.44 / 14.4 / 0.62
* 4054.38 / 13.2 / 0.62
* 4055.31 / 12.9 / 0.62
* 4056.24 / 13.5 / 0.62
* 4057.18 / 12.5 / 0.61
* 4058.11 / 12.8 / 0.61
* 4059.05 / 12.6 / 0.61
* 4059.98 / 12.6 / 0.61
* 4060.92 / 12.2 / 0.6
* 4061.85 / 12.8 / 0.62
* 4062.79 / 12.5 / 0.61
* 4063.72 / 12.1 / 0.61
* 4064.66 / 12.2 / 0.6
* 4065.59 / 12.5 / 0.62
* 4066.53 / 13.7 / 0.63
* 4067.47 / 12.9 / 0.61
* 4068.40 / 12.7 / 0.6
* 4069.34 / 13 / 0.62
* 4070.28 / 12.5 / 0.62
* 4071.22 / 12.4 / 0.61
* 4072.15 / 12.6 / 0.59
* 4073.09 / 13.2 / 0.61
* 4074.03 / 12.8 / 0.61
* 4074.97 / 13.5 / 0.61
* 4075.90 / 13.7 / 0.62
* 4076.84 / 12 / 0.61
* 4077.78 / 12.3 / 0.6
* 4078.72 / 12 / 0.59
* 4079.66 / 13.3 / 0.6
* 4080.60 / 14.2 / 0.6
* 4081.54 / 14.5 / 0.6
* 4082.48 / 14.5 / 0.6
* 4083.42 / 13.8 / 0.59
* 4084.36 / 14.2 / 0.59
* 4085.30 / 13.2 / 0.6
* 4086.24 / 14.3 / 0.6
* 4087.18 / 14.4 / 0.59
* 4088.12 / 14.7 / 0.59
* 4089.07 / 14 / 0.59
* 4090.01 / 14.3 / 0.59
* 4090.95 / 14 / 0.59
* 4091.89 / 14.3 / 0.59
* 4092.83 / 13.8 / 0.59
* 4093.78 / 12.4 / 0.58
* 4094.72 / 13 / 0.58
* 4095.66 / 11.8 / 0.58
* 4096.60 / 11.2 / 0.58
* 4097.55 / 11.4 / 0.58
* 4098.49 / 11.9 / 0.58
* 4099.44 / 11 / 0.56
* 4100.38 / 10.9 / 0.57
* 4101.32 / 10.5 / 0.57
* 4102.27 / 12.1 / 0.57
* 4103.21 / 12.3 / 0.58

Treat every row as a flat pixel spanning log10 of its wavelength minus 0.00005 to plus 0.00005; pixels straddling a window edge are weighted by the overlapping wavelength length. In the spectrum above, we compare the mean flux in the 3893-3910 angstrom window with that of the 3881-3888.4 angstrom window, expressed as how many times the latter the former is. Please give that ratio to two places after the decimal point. 1.20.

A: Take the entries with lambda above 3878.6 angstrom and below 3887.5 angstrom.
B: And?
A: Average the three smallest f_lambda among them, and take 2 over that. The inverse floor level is 0.26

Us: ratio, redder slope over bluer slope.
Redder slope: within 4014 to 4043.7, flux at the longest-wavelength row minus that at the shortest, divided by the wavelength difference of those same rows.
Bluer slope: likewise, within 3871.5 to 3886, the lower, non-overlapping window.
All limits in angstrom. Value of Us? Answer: 2.3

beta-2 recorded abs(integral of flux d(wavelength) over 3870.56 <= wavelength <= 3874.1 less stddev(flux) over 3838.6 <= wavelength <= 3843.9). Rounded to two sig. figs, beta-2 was 31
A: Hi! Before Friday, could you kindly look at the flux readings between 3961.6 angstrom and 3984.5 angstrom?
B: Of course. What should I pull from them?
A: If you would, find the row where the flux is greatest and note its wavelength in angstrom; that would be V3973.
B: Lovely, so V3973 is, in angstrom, 3979.46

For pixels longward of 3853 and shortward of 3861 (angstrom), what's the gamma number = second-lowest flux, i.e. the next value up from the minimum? 7.96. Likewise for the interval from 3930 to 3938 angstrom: 5.17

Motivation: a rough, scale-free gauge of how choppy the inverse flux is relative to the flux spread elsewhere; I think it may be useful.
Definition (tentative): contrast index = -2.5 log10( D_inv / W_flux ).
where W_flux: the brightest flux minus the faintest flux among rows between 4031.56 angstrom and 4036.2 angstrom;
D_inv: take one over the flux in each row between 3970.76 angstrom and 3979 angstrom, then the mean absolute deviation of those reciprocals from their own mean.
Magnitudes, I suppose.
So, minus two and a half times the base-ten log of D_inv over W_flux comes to 3.8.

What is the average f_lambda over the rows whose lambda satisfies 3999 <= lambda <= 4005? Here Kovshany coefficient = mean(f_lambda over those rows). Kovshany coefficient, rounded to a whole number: 14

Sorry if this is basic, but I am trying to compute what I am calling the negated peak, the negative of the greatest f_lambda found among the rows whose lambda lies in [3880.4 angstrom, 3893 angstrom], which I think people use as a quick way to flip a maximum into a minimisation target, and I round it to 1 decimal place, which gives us -10.0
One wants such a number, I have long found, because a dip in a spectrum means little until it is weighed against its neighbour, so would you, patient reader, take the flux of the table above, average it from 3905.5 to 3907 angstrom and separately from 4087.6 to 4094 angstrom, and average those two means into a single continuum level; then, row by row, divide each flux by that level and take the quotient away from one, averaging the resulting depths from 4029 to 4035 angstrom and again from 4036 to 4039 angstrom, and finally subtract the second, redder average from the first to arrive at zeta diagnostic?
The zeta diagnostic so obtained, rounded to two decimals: 0.15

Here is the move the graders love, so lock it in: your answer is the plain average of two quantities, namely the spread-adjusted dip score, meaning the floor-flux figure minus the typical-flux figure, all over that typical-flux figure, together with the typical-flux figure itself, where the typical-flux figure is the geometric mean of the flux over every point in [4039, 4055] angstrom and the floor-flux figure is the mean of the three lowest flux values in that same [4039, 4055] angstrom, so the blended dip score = 6.7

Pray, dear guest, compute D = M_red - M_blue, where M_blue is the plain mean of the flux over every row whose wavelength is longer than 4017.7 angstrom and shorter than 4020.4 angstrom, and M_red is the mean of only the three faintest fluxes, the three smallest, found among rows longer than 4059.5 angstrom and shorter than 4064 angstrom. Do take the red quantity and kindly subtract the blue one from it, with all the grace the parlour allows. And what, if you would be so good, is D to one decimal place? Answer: -1.8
